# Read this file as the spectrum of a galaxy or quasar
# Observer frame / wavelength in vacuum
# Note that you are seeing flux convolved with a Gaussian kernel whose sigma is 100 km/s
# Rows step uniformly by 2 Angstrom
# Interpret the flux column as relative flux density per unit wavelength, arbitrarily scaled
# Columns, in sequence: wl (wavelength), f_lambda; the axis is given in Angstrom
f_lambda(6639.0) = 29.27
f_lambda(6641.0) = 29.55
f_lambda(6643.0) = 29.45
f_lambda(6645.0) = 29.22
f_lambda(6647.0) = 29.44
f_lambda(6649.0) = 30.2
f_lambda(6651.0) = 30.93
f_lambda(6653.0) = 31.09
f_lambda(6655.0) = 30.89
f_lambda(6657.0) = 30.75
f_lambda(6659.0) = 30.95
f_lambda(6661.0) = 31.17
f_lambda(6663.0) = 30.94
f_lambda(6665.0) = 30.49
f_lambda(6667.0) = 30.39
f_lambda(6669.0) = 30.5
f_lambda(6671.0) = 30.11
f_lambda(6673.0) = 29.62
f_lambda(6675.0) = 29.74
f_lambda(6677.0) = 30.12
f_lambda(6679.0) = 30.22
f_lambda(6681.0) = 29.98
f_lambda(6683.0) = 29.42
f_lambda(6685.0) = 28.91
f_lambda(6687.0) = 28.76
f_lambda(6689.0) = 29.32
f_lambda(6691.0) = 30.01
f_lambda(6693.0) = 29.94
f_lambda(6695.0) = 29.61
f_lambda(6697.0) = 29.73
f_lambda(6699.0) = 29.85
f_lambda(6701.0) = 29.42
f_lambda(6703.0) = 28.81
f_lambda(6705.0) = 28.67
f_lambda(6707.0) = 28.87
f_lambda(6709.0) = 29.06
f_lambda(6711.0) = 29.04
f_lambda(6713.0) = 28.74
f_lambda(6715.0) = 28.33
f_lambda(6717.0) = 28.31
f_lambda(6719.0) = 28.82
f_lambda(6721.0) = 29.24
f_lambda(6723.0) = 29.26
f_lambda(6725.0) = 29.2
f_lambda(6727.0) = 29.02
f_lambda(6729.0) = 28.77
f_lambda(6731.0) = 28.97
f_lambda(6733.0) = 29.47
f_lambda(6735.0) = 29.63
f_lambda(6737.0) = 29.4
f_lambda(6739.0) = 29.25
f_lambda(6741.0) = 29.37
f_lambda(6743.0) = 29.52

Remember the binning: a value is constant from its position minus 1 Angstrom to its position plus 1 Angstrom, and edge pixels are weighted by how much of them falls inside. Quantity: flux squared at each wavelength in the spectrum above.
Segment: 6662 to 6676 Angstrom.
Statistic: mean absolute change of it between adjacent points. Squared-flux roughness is 16.7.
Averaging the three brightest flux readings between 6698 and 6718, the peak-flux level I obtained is 29.4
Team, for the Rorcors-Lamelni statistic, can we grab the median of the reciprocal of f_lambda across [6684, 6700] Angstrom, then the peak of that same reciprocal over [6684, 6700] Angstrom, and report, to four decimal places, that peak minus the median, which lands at 0.0011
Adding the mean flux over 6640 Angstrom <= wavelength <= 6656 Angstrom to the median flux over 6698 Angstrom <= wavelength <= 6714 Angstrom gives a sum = 59.1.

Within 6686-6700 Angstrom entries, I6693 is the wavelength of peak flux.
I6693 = 6691.0 Angstrom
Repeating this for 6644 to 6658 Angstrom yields 6653.0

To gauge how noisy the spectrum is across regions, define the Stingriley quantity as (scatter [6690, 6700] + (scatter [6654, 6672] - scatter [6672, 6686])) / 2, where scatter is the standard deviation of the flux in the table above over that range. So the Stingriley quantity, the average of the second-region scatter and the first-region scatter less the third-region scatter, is 0.02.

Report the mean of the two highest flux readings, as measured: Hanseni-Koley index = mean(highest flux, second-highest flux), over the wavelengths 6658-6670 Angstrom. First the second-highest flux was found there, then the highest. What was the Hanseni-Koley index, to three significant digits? 31.1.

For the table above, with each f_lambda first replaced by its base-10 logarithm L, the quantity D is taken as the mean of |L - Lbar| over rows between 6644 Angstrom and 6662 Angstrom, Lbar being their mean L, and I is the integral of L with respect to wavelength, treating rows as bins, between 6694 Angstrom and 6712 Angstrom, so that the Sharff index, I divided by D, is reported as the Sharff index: 3076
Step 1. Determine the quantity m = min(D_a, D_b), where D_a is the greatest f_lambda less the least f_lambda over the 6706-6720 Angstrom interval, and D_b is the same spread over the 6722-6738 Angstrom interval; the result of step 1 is 0.75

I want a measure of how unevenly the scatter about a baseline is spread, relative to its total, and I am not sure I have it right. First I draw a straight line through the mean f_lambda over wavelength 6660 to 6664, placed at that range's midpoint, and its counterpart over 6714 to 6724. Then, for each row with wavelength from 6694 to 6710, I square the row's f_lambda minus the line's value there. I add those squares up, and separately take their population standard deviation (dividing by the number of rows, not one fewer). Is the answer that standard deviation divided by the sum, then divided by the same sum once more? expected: 0.14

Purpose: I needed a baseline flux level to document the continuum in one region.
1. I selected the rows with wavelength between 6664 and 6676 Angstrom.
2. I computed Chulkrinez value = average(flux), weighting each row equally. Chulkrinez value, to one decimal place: 30.1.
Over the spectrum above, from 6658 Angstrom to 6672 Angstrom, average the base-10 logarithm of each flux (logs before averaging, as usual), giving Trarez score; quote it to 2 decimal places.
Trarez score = 1.49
